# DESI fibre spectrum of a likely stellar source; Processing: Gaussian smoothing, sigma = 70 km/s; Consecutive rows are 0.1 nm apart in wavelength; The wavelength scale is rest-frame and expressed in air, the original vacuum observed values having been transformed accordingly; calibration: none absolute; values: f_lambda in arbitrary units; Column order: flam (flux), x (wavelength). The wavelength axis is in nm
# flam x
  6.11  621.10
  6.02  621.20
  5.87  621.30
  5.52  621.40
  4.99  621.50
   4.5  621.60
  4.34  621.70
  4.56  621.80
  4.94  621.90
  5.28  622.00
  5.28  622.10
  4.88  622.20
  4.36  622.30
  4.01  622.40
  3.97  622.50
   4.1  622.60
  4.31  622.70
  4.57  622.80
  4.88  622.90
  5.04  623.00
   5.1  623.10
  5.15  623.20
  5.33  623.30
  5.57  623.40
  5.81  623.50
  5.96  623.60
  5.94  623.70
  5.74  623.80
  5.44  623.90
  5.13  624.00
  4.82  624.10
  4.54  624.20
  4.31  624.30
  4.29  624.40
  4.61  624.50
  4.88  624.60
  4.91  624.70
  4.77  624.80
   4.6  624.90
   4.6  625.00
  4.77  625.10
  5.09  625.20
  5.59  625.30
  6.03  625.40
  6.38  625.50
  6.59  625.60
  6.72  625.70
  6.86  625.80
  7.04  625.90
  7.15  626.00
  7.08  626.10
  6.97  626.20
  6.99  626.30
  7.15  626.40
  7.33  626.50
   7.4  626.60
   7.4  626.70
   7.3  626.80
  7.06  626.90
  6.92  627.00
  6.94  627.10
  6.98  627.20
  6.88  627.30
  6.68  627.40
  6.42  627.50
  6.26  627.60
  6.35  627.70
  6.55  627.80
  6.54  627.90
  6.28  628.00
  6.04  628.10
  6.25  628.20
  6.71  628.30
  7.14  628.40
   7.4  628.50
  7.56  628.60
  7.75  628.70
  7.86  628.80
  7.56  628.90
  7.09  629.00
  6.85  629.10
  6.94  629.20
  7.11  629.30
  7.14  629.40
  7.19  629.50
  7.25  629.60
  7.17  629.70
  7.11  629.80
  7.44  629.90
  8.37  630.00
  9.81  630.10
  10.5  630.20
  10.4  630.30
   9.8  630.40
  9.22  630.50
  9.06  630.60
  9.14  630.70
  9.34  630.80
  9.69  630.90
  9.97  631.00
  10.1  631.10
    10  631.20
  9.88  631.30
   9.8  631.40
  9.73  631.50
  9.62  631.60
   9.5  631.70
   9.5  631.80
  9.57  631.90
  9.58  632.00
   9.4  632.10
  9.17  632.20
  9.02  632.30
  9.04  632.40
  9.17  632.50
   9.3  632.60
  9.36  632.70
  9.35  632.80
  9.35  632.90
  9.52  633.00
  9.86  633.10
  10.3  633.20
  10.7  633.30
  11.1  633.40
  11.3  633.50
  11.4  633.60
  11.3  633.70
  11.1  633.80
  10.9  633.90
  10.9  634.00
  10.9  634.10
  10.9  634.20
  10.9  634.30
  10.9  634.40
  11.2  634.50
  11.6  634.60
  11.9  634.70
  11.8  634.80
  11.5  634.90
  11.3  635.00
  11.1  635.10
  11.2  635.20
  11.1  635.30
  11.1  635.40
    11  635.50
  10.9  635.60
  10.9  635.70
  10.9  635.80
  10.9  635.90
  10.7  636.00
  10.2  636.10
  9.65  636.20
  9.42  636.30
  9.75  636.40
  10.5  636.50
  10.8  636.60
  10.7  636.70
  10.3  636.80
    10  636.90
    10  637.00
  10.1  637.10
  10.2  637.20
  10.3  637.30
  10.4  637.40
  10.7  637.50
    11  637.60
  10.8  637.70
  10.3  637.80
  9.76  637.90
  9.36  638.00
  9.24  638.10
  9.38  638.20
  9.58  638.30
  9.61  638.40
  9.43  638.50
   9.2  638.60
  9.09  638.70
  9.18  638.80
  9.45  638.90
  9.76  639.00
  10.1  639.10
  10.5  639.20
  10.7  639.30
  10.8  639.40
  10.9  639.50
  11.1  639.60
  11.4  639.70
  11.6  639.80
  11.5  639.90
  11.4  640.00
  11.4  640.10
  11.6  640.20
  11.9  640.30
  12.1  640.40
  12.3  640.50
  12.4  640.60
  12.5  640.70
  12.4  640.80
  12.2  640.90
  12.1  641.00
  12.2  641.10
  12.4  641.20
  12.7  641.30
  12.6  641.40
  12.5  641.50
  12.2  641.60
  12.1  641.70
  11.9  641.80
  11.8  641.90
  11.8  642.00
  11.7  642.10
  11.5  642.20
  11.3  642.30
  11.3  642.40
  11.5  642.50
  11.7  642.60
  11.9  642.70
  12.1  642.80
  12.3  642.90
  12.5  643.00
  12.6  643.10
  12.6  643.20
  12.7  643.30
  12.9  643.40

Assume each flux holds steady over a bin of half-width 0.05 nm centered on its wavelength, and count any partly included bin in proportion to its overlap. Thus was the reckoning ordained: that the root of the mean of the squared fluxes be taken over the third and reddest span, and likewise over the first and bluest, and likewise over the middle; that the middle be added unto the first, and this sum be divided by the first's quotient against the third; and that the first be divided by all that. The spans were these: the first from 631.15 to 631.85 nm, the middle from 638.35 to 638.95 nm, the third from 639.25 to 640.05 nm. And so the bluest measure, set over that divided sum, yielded 0.44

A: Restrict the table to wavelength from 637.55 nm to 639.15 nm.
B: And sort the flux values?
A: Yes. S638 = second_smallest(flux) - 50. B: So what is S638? -40.8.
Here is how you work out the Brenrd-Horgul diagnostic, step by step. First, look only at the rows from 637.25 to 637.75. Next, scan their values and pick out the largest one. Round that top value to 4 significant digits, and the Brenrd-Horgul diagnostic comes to 11.00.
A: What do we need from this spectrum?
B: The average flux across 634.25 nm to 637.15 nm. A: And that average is 11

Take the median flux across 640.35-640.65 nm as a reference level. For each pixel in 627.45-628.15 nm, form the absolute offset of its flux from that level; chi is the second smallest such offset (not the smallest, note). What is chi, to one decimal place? 5.8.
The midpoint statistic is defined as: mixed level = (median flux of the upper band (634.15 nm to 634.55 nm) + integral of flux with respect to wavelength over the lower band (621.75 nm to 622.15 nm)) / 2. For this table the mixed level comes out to 6.5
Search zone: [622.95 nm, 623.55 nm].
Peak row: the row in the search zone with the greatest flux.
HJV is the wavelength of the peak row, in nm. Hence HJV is 623.50 nm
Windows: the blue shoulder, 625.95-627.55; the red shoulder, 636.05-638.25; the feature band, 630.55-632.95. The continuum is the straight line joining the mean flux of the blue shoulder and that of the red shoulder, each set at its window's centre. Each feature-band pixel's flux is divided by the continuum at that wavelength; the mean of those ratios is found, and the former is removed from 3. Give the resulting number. 1.887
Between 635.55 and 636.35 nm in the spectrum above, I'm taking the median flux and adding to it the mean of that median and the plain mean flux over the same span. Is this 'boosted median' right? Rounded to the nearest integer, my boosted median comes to 21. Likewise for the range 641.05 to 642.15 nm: 24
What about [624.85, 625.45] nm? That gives 10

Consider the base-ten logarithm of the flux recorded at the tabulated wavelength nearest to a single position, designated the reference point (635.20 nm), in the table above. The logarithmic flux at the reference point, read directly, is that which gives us 1.049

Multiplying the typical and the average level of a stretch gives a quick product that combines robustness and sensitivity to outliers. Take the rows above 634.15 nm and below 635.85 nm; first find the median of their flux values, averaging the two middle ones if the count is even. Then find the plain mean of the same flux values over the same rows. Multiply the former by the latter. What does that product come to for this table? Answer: 124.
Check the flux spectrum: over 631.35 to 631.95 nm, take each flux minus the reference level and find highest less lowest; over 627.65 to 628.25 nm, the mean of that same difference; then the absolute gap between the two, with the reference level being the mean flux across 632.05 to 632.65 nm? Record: 3.1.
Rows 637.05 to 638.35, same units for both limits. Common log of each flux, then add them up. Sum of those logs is 13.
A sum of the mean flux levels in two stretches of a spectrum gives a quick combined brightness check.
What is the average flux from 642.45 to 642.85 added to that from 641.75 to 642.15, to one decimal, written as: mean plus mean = 23.6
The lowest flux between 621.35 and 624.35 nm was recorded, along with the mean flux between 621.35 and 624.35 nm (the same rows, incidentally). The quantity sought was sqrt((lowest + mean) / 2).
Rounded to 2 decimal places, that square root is 2.11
